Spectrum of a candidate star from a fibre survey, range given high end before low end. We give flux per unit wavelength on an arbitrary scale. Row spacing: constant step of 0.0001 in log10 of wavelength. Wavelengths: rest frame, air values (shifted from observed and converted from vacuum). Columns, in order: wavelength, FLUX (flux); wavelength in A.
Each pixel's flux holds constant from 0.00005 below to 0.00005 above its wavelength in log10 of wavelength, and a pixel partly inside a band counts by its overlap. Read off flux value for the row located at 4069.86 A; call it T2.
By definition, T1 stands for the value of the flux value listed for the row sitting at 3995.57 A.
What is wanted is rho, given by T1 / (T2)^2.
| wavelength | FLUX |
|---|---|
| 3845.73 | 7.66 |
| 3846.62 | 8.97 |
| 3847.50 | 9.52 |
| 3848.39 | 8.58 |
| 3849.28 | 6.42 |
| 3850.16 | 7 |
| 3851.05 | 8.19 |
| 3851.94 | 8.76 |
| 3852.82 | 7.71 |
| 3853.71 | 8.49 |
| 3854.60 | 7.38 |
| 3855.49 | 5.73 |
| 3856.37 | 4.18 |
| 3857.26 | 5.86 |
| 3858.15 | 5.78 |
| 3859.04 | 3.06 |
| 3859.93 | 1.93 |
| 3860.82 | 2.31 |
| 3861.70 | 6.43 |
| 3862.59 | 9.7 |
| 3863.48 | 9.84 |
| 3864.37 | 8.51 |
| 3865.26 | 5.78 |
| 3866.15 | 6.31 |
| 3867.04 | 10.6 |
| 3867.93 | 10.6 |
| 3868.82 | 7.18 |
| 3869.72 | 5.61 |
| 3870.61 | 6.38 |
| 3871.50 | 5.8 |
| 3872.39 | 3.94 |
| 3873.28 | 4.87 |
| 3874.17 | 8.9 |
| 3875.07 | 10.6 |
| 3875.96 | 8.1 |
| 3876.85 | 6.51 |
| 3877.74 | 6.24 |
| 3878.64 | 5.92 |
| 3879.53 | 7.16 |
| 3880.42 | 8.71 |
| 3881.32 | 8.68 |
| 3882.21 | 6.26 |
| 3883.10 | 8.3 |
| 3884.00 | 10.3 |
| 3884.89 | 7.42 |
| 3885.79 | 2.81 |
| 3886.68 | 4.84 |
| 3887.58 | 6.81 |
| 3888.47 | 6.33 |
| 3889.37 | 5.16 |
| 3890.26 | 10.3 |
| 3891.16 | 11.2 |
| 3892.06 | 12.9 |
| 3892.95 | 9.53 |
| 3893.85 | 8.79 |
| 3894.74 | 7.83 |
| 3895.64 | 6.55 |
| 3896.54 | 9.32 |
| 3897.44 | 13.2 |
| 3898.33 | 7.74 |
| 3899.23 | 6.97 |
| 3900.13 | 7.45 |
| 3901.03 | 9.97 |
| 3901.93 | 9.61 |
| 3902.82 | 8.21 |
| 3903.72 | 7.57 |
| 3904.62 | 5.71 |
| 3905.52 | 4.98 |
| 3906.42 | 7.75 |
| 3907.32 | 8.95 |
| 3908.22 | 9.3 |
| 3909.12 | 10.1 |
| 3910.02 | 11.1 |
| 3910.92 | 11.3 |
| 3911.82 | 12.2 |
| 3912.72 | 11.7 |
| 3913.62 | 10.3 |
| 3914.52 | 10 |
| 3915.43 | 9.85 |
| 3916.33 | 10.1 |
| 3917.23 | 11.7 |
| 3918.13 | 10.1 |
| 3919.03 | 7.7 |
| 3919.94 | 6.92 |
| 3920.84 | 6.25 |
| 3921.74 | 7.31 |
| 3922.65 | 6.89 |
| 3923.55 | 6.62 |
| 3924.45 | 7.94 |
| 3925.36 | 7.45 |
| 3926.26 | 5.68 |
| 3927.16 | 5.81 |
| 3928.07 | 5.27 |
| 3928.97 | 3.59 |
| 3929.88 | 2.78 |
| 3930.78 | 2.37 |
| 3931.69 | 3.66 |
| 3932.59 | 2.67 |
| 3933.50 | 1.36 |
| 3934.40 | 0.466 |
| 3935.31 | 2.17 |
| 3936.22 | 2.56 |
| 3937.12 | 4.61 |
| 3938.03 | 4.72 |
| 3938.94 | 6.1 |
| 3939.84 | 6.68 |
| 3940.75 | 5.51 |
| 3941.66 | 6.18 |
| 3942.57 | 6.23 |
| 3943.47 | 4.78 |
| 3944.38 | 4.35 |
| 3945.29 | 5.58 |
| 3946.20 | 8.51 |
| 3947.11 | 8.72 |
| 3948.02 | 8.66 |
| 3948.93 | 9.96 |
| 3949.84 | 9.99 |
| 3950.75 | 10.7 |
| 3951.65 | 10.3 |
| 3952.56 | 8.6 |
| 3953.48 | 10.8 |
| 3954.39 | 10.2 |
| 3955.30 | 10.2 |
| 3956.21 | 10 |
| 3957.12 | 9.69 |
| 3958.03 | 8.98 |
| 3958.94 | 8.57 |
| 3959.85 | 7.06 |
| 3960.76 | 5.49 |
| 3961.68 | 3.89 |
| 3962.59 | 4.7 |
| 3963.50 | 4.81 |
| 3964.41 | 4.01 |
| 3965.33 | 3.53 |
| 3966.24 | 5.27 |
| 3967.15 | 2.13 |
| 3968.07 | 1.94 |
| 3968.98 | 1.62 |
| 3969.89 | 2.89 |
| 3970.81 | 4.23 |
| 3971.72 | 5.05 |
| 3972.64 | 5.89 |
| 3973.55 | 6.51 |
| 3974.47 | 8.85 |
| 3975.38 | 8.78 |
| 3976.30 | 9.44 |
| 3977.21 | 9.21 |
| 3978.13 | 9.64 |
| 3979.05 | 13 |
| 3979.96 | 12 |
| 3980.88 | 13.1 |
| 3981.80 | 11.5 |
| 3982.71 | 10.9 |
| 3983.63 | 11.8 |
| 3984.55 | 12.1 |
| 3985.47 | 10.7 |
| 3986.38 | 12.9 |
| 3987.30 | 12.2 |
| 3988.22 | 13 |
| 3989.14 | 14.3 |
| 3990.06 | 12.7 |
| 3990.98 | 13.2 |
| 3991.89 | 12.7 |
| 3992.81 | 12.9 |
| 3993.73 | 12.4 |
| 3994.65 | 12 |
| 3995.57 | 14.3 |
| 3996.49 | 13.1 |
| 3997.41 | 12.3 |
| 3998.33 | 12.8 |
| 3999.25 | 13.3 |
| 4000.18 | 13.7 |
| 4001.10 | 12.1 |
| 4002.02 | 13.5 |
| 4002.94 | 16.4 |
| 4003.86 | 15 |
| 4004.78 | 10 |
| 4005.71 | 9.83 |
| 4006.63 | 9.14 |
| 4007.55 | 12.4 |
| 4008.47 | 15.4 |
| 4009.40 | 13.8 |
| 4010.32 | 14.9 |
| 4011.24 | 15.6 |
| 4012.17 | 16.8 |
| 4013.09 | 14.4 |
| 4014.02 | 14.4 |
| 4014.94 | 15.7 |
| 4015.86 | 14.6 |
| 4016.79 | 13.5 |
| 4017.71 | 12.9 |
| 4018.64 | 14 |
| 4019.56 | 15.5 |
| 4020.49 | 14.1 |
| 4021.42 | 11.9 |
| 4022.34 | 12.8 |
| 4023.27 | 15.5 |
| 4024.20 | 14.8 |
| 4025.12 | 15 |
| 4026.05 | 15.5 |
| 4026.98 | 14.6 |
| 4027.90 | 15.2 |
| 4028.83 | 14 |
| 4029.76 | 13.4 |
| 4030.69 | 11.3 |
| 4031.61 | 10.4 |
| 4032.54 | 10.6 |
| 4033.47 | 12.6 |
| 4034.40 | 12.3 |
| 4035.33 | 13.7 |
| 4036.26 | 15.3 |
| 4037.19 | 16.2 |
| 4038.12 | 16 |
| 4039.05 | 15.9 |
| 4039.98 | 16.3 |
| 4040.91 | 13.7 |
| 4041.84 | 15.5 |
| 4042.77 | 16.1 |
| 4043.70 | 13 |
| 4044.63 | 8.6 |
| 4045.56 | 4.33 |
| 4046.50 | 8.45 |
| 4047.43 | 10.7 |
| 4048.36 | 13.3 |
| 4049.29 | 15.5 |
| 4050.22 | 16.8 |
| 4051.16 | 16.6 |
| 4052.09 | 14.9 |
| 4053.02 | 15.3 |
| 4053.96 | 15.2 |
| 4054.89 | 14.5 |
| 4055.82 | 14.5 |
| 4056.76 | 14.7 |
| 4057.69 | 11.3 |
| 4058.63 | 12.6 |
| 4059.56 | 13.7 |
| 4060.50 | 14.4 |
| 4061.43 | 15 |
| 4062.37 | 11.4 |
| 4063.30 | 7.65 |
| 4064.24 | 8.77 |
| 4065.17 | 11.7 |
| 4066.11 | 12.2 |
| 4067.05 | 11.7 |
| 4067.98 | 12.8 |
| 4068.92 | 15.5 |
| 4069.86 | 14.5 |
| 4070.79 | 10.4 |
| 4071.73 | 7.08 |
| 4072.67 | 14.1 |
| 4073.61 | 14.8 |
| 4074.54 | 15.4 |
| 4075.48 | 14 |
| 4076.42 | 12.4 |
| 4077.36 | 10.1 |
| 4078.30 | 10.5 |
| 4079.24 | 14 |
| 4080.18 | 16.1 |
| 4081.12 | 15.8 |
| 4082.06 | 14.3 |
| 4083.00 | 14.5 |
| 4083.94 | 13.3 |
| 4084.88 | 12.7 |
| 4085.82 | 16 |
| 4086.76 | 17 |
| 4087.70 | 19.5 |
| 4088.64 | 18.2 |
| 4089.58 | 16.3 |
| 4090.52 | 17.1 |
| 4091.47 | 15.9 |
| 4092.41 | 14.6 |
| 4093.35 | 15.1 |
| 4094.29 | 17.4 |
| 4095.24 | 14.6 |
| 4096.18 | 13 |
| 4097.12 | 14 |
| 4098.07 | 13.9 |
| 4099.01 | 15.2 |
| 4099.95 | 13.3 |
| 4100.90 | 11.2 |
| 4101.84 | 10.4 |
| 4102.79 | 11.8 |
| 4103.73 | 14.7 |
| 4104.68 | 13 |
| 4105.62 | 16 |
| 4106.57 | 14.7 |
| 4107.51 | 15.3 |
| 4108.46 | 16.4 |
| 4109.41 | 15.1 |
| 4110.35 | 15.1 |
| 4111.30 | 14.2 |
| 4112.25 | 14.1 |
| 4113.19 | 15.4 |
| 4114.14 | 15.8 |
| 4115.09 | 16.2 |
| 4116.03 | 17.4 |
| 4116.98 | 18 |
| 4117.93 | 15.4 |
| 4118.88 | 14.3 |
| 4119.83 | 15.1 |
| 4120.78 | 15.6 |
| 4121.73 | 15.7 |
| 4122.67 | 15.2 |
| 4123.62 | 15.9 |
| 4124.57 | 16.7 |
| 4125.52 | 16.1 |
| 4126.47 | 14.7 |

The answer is 0.07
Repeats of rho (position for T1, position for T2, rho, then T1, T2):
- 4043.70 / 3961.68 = 0.86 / 13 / 3.89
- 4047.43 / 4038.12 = 0.04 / 10.7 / 16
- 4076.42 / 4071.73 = 0.25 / 12.4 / 7.08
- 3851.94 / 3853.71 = 0.12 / 8.76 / 8.49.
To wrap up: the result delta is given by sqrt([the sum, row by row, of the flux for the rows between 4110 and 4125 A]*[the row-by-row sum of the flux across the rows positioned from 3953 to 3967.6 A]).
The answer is 165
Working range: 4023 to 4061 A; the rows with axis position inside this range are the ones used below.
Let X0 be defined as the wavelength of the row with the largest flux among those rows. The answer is 4050.22 A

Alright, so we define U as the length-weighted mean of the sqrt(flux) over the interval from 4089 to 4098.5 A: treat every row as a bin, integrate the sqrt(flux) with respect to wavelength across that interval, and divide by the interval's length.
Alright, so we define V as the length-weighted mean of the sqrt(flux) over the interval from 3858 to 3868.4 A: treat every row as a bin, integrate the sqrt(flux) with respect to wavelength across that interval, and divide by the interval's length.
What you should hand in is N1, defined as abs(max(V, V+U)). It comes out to 6.4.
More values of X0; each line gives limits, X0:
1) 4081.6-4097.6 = 4087.70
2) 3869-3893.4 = 3892.06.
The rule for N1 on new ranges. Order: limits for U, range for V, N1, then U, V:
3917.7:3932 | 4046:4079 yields 6.0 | 2.4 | 3.58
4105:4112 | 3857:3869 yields 6.4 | 3.9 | 2.52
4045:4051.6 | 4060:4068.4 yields 6.8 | 3.4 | 3.41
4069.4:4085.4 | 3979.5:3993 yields 7.1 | 3.6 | 3.52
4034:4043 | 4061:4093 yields 7.6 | 3.9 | 3.68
